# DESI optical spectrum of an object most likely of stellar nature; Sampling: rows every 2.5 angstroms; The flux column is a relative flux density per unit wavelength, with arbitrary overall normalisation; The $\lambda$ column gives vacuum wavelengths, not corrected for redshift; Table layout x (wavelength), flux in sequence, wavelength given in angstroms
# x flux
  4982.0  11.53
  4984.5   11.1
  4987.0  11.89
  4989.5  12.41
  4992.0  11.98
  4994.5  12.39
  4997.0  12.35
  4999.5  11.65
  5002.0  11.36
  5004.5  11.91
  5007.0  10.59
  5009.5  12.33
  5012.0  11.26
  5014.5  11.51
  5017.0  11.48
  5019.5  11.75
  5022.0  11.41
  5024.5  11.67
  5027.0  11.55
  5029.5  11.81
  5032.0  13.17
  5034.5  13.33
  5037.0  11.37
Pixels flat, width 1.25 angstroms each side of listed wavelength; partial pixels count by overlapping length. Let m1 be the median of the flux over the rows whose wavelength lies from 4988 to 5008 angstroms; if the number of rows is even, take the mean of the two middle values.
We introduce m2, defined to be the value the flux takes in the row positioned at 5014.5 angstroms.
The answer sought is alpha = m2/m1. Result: 0.964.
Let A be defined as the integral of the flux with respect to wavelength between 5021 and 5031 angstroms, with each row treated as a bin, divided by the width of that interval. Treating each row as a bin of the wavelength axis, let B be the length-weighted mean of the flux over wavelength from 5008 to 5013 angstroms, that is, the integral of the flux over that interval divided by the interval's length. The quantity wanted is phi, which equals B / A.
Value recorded 1.01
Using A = 11.7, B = 11.8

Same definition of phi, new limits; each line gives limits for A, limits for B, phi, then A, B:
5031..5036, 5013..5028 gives 0.88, 13.2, 11.6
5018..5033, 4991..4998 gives 1.03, 11.9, 12.2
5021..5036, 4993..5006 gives 0.98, 12.2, 11.9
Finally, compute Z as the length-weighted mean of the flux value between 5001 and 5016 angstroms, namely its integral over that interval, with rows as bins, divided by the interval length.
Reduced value 11.5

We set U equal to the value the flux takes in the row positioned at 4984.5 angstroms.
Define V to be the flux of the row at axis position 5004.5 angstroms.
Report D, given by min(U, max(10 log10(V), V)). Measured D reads 11.1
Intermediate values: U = 11.1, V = 11.91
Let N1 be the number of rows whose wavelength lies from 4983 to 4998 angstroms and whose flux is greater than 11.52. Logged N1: 5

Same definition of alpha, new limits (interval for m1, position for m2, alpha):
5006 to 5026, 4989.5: 1.080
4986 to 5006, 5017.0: 0.961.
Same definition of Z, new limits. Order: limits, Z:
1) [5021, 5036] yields 12.2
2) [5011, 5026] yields 11.5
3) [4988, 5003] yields 12.0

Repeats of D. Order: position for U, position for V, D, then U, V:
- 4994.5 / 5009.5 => 12.3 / 12.39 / 12.33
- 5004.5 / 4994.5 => 11.9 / 11.91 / 12.39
